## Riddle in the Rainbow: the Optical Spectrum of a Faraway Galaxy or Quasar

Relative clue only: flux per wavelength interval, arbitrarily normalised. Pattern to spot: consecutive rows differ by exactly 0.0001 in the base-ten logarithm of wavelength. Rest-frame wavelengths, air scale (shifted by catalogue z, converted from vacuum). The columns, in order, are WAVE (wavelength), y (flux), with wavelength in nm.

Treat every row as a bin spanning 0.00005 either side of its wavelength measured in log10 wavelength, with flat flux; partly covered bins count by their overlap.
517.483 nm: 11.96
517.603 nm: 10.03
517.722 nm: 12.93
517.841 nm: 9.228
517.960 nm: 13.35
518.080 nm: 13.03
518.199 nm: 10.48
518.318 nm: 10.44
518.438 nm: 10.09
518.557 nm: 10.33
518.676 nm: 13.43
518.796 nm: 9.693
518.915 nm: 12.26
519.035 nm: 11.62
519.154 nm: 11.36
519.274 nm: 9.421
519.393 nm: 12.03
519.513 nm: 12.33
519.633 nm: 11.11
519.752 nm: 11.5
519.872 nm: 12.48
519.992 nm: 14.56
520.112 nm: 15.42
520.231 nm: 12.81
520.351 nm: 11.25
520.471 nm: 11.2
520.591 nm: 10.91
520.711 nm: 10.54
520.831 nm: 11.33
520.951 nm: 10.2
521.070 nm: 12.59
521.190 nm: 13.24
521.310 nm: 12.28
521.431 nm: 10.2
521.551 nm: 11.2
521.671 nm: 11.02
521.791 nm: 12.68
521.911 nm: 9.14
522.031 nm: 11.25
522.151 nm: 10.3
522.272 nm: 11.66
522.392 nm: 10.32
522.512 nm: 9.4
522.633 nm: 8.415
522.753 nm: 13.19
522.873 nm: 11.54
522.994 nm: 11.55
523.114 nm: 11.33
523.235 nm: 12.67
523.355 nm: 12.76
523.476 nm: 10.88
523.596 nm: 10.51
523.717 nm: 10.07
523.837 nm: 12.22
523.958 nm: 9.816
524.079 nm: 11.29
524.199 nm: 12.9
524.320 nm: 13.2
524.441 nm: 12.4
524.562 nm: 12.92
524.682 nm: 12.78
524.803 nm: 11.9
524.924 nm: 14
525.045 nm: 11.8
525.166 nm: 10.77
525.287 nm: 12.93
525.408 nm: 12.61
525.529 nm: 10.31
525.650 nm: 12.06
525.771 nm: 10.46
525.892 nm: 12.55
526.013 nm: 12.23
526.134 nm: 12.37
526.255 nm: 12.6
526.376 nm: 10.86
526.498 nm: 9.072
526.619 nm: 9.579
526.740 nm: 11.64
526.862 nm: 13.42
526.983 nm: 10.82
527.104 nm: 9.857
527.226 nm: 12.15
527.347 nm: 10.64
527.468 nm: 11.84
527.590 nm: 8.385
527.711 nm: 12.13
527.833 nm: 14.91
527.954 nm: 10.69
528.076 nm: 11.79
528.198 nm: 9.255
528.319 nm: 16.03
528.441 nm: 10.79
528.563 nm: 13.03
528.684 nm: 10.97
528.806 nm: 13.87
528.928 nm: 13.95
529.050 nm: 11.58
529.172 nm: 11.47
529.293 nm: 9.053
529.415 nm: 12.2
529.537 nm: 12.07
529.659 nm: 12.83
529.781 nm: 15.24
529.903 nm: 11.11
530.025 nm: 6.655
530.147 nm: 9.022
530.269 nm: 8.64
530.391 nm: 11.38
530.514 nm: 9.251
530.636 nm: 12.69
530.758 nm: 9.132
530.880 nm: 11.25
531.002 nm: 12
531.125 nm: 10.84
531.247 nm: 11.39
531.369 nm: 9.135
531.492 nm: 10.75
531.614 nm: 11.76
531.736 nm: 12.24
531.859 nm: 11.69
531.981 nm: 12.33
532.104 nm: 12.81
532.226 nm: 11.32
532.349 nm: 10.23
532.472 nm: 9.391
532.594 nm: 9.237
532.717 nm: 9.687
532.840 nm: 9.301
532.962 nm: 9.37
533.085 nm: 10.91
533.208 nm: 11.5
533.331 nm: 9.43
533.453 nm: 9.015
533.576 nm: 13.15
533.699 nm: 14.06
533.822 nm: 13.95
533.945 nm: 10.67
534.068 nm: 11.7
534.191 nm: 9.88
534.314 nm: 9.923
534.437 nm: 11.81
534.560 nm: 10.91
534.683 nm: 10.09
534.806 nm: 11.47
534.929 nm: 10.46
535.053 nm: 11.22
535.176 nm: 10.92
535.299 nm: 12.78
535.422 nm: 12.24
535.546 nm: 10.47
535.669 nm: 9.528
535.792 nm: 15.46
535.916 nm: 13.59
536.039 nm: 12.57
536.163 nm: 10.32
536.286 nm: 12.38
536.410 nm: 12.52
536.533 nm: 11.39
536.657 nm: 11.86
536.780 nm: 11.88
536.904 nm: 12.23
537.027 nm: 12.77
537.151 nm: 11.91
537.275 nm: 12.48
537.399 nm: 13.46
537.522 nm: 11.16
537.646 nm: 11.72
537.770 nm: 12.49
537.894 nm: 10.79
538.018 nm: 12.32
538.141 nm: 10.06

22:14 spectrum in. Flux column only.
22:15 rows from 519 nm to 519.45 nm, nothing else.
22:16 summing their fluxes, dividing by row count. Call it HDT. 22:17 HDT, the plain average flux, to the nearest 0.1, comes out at 11.1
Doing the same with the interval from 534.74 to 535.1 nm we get 11.0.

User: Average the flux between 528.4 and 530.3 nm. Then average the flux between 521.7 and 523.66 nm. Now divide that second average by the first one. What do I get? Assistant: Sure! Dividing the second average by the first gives 0.97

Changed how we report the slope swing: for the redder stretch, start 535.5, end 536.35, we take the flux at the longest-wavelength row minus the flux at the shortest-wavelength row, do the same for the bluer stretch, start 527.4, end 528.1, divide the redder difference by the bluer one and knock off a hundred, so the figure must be -138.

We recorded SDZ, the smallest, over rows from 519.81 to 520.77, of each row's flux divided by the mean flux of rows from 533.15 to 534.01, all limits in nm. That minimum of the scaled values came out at 0.90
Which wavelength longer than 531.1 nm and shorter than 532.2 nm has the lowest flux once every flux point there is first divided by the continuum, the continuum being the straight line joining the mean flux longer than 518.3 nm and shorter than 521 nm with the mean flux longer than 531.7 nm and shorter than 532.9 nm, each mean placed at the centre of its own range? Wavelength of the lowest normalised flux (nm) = 531.369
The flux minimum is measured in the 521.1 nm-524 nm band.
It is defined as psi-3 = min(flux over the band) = 8.415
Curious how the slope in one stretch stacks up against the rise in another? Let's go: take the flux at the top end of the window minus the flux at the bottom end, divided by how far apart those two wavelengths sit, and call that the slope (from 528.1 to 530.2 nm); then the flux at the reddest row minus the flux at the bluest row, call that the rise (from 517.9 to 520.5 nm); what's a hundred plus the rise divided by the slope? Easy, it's 118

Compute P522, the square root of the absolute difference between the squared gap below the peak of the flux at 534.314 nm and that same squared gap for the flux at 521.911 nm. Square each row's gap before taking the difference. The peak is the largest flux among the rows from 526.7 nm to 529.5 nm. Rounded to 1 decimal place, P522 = 3.2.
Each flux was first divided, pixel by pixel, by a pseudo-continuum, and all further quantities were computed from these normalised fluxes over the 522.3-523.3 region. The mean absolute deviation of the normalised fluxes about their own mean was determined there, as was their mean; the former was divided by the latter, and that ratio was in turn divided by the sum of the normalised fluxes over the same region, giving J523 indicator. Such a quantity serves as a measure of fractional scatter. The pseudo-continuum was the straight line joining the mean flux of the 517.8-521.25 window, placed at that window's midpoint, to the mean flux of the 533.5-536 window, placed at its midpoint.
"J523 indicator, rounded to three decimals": 0.015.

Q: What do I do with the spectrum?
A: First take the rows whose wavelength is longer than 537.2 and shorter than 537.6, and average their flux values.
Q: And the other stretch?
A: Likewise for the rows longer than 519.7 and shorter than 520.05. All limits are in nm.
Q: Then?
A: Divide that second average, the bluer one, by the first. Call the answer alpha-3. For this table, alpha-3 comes 1.04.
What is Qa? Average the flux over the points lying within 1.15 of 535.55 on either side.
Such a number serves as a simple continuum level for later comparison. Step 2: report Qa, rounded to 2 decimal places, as 11.68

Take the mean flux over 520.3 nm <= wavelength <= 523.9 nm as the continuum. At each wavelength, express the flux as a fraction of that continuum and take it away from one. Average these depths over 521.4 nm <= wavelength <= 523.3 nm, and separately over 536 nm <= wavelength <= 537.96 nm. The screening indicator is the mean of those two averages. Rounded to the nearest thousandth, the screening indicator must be -0.027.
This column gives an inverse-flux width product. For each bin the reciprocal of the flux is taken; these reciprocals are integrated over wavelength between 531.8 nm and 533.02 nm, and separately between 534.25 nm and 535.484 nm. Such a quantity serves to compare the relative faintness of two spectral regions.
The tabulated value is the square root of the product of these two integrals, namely 0.11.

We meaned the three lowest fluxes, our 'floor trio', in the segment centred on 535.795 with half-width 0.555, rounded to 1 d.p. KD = 10.1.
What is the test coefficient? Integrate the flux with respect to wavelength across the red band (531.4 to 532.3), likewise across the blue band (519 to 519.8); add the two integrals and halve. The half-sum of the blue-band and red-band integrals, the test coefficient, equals 9.8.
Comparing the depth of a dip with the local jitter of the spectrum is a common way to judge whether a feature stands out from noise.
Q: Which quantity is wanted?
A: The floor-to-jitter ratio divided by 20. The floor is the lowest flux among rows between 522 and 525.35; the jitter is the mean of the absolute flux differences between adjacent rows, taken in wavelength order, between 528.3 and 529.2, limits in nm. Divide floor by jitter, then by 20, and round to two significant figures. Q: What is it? 0.20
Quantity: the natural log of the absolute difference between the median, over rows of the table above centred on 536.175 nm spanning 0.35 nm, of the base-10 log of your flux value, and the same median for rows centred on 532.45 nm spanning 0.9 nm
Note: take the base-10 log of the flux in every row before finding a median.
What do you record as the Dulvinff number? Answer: -2.24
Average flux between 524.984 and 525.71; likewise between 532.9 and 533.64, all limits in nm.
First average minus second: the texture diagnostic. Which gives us 1.2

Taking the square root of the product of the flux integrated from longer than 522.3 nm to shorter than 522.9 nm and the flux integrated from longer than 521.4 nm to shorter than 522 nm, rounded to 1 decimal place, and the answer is 6.4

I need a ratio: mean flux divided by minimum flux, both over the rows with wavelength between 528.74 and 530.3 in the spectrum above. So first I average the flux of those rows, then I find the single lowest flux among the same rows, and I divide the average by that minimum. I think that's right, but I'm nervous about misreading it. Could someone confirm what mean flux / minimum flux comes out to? 1.71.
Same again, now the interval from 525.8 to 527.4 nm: 1.25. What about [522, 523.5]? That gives 1.33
